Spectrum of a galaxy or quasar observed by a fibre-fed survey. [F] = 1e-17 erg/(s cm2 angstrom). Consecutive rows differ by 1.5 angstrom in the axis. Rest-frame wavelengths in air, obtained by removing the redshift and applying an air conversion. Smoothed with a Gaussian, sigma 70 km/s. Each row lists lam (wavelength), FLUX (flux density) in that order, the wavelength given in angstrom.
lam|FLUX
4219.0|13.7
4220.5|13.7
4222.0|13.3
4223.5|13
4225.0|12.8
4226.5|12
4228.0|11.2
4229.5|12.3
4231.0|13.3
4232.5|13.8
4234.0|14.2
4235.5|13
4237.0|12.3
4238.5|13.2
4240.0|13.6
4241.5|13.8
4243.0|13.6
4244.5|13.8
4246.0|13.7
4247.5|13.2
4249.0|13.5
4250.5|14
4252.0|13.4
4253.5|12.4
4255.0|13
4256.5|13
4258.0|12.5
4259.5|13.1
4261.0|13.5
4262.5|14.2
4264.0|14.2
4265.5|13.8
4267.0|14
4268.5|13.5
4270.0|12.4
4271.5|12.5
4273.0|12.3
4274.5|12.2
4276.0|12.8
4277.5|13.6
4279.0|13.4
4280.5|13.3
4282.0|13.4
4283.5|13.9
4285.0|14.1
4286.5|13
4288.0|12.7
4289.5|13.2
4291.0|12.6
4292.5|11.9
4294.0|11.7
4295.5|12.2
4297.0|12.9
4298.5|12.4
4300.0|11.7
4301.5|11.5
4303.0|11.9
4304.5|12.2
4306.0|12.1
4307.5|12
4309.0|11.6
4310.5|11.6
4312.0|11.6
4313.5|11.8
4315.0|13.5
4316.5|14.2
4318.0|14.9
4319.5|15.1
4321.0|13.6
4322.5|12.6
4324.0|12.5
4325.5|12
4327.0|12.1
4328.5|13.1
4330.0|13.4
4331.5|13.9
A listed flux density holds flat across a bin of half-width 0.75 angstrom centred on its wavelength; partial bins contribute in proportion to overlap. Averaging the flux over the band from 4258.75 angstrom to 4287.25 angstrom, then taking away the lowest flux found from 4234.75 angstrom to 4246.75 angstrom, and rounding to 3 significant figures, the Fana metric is 1.03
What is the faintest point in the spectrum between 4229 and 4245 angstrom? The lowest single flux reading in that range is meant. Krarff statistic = 12.3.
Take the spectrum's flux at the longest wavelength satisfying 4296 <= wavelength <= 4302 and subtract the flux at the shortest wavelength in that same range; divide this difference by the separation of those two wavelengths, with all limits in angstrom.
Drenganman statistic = -0.31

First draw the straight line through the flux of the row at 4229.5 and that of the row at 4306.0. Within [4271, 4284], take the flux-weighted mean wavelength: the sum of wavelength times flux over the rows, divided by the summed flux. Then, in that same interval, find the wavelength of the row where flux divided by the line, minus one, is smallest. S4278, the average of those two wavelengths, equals 4276.1 angstrom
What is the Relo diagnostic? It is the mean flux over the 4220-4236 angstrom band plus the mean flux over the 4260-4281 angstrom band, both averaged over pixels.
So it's 26.2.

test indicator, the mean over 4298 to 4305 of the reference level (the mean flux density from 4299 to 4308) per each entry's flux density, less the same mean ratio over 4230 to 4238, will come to 0.10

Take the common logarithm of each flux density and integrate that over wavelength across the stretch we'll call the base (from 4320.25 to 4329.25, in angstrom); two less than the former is 7.92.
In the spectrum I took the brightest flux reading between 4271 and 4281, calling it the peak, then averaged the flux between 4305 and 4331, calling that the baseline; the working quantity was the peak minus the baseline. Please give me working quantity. 0.79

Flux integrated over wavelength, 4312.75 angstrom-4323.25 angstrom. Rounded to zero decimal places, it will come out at 144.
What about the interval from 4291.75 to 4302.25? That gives 126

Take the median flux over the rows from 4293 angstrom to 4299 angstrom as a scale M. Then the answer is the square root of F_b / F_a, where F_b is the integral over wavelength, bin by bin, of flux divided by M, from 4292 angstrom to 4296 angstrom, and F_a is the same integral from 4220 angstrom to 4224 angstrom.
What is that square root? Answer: 0.95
